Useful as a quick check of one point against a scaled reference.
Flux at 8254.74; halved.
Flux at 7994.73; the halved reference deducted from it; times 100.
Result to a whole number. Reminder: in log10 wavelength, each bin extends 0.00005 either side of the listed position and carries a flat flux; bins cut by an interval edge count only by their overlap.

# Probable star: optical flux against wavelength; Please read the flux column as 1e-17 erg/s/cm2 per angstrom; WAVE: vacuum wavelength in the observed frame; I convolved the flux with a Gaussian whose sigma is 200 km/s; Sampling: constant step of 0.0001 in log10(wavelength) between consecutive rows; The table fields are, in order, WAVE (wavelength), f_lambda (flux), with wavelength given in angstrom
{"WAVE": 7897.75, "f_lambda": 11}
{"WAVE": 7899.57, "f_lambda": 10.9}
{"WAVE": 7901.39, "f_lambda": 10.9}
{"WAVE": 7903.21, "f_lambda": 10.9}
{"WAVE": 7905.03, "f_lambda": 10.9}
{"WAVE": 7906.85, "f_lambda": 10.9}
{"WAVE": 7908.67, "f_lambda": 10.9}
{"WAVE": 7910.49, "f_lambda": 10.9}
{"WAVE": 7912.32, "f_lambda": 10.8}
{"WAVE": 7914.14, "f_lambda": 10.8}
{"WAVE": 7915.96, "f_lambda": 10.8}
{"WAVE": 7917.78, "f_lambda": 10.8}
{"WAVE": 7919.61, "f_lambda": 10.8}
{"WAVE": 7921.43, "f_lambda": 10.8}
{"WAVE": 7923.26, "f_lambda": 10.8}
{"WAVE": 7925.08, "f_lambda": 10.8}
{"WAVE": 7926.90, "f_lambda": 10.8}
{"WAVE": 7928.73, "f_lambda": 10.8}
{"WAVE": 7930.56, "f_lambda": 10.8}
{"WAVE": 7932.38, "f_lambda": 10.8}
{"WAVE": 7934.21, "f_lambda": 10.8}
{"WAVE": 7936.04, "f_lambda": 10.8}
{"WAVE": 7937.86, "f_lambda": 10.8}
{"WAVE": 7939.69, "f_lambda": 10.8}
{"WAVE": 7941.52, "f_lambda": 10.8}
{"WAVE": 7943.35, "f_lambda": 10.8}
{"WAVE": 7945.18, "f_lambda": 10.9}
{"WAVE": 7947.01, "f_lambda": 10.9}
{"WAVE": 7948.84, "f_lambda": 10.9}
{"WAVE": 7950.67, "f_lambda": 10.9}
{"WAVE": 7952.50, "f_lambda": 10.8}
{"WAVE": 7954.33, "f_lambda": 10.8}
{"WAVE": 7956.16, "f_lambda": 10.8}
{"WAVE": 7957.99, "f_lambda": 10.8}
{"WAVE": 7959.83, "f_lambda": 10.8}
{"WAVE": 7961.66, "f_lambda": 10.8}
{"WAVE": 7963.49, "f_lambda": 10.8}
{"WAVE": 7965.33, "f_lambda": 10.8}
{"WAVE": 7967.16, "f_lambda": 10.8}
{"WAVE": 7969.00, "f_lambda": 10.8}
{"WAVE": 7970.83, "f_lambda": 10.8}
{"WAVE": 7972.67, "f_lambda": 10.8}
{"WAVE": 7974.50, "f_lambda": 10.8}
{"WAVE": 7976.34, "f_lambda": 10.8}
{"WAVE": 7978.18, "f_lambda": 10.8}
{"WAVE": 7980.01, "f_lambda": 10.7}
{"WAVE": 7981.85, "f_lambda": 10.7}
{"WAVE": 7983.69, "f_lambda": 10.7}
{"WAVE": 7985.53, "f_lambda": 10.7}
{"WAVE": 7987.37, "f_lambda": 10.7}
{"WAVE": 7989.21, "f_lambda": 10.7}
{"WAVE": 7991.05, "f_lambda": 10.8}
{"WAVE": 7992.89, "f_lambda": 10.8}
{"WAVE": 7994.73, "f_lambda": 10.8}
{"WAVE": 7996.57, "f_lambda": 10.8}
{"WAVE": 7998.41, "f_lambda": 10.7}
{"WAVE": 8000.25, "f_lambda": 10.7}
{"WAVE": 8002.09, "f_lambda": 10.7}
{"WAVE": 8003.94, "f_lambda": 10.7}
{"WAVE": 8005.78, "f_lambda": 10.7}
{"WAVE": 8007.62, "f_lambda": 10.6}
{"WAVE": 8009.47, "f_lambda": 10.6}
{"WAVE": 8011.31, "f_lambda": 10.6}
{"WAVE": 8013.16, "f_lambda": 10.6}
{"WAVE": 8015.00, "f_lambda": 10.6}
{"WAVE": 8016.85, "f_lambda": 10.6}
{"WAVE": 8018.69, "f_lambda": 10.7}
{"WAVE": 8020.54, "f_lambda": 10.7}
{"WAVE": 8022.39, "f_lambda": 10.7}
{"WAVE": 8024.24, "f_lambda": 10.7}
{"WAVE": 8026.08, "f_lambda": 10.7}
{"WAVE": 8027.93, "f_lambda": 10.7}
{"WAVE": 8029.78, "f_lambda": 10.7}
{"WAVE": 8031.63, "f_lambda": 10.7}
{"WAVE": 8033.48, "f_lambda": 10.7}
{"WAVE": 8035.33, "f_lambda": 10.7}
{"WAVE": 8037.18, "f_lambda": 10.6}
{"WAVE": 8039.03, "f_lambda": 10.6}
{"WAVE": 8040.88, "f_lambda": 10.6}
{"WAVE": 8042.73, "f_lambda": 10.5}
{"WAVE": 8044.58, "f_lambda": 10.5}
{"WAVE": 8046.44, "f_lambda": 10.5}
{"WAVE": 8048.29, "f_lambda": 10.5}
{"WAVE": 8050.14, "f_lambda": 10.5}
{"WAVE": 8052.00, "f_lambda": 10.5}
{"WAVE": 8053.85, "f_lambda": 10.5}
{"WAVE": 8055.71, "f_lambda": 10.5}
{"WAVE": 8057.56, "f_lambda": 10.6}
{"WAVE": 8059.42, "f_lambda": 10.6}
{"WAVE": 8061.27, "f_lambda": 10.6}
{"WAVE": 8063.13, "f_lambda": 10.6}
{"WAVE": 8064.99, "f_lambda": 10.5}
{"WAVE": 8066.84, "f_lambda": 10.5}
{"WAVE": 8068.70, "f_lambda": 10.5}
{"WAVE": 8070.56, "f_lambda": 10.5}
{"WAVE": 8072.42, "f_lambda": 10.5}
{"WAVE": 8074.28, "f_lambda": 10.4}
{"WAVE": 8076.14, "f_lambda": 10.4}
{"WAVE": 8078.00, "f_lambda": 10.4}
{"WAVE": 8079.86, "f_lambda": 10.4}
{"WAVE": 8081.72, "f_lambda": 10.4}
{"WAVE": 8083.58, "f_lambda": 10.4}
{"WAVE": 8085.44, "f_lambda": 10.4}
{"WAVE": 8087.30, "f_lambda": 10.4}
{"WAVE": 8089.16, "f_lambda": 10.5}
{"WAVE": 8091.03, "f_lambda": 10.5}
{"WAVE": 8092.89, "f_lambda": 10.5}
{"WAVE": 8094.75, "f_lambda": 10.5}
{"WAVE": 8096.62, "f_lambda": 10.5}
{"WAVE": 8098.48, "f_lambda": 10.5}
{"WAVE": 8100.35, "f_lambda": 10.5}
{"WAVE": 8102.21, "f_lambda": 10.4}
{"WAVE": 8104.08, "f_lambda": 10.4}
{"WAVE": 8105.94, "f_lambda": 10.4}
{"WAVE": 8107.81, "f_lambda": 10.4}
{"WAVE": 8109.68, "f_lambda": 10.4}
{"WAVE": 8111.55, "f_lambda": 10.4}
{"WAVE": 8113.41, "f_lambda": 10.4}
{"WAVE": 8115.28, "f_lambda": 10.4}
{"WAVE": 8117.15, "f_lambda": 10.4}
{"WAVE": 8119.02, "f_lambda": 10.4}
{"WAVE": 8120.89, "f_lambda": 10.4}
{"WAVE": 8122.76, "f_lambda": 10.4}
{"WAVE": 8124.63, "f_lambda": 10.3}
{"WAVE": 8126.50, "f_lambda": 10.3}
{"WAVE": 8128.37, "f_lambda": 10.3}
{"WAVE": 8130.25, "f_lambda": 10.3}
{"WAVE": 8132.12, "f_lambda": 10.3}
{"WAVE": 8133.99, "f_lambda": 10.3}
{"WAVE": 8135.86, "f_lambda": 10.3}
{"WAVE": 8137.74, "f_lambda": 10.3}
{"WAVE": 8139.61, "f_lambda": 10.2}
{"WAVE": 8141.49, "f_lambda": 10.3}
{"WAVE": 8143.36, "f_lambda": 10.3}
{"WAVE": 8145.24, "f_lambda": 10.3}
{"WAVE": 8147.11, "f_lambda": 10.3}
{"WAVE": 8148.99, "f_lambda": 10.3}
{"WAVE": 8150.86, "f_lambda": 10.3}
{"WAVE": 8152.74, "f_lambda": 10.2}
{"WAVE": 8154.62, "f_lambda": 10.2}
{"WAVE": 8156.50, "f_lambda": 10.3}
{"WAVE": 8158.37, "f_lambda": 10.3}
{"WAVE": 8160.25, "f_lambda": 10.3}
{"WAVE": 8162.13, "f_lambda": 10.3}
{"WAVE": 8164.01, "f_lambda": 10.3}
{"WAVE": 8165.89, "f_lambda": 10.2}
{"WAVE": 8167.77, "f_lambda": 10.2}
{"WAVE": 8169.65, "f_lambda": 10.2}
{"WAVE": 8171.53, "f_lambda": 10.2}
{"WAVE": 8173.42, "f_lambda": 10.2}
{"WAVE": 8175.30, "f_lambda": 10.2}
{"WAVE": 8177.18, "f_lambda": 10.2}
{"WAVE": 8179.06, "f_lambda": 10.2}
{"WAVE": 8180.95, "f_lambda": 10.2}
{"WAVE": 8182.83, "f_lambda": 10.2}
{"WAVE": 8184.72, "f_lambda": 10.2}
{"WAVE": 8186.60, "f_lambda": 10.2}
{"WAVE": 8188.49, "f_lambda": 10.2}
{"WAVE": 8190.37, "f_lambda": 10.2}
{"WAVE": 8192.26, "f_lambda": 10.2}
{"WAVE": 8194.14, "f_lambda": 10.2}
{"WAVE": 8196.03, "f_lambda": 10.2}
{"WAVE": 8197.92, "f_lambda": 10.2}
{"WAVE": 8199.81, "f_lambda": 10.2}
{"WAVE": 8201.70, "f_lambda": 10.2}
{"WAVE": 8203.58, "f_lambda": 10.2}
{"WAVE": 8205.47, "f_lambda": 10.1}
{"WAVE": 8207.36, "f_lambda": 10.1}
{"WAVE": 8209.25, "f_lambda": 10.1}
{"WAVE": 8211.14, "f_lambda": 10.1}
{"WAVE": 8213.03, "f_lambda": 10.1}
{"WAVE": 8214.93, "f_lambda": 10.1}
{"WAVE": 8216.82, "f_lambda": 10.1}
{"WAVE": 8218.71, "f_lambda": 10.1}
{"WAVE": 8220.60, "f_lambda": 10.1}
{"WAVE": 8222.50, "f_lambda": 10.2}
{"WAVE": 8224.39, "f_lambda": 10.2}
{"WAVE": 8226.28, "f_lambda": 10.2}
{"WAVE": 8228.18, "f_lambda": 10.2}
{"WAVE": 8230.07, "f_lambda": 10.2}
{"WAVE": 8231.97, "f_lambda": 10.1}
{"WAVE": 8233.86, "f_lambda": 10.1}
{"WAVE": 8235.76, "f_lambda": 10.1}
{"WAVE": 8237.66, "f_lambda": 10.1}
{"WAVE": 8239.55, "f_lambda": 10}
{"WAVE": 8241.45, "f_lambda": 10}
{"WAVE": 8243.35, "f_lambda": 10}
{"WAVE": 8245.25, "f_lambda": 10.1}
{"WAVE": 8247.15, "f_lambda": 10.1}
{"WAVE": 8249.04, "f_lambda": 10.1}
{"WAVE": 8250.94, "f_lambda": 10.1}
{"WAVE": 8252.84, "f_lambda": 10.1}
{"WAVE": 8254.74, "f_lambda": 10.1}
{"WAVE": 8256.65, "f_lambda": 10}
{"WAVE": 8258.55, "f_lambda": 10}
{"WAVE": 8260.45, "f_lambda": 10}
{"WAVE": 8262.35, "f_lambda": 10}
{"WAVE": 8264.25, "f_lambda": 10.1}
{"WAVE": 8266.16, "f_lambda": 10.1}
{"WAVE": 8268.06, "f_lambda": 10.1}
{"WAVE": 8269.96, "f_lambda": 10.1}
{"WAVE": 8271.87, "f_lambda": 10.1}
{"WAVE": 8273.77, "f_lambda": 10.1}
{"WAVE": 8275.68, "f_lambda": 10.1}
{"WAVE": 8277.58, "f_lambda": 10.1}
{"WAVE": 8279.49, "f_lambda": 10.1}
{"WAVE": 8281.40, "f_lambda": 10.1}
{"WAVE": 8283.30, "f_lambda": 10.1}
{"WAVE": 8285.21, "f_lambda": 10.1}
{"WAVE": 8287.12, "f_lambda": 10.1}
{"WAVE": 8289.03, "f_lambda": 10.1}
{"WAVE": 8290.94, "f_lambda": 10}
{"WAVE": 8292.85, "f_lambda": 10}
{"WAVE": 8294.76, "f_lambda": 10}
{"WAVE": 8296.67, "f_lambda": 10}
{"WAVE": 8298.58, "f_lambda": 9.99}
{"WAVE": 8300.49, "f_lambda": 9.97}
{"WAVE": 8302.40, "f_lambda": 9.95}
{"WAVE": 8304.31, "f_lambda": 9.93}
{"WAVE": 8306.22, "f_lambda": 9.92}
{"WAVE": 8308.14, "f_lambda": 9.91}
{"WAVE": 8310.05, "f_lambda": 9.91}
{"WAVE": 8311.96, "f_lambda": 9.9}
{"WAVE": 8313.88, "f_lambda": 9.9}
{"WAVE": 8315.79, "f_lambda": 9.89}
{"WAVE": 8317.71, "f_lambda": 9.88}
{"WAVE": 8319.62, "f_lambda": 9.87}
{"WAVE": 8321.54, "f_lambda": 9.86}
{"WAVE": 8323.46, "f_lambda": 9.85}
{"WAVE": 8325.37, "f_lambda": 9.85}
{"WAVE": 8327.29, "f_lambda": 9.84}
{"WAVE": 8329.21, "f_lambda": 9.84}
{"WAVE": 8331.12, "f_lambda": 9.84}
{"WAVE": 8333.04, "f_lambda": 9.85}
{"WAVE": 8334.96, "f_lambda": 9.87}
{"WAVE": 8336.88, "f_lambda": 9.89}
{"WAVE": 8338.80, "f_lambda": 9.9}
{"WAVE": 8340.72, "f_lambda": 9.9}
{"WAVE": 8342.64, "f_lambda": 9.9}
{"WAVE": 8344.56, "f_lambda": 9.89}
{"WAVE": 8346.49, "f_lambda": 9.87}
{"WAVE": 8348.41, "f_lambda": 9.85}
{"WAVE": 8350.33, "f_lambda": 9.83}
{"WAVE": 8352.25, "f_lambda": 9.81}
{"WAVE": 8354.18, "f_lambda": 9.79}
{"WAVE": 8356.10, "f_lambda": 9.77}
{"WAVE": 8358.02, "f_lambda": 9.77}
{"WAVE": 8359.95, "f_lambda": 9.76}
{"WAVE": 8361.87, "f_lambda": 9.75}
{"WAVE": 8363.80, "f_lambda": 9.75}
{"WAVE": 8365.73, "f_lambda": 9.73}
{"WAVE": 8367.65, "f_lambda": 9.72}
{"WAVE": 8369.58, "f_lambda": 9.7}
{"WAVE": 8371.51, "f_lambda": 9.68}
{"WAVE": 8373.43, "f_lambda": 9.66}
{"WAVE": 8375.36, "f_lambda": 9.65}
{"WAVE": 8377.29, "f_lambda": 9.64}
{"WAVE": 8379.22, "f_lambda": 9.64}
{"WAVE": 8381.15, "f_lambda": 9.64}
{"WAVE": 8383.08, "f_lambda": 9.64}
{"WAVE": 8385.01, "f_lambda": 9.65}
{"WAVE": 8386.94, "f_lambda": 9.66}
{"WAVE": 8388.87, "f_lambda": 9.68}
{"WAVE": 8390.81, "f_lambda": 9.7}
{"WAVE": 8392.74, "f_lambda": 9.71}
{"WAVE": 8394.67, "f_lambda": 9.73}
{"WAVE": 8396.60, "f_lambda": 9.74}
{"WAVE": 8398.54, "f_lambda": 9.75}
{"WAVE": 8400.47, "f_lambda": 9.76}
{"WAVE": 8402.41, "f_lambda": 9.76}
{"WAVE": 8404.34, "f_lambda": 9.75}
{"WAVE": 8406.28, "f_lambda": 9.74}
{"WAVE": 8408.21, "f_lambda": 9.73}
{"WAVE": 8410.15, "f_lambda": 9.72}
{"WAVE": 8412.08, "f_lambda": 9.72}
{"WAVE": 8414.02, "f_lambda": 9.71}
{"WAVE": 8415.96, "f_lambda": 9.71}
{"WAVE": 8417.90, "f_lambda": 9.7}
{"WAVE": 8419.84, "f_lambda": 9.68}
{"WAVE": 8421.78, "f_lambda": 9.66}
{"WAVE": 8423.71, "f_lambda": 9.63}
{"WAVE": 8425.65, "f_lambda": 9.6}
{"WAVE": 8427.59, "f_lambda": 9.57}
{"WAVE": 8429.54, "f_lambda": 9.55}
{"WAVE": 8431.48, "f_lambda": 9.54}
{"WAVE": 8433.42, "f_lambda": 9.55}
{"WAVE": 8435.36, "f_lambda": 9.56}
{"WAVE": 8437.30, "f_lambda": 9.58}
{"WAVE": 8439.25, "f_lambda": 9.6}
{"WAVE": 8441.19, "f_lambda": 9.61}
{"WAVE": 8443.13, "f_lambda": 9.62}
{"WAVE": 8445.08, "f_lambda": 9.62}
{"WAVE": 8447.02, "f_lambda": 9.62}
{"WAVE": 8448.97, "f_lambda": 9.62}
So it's 575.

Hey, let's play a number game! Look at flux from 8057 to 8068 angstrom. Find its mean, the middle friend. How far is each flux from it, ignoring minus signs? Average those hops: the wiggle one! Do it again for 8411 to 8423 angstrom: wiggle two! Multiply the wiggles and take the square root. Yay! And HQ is 0.028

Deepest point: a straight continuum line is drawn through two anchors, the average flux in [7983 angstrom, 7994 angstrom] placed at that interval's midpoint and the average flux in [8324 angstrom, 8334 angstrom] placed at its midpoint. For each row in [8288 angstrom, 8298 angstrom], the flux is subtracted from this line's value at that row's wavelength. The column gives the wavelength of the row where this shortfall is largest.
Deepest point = 8290.94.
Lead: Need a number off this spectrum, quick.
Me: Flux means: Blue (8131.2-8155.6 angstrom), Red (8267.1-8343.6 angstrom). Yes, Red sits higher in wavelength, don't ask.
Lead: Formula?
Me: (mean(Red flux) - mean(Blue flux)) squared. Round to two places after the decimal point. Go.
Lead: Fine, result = 0.10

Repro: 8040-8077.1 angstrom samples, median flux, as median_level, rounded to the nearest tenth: 10.5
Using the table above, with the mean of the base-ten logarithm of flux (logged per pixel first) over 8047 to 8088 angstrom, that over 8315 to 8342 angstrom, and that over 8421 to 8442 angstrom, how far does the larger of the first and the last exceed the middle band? 0.026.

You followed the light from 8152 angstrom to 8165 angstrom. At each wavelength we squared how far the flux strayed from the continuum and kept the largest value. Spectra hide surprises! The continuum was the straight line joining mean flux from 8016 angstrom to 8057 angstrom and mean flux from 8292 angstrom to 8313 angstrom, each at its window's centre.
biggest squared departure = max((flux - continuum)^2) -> 0.015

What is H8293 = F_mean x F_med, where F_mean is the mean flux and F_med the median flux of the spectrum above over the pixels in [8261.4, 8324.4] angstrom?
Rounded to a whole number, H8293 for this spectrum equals 100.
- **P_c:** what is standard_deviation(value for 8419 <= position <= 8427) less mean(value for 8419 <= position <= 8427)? -9.6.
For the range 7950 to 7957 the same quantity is -10.8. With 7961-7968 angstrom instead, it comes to -10.8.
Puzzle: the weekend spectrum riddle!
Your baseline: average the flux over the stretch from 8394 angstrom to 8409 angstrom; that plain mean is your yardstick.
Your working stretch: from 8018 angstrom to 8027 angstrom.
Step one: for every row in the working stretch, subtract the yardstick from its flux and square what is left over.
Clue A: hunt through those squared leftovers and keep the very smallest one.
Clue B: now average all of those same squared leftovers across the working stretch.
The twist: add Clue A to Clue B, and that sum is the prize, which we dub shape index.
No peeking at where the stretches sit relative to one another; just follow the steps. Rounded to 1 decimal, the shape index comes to 1.8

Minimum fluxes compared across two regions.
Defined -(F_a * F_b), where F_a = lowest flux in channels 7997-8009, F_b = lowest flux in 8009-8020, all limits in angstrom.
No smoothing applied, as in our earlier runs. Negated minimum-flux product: -112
